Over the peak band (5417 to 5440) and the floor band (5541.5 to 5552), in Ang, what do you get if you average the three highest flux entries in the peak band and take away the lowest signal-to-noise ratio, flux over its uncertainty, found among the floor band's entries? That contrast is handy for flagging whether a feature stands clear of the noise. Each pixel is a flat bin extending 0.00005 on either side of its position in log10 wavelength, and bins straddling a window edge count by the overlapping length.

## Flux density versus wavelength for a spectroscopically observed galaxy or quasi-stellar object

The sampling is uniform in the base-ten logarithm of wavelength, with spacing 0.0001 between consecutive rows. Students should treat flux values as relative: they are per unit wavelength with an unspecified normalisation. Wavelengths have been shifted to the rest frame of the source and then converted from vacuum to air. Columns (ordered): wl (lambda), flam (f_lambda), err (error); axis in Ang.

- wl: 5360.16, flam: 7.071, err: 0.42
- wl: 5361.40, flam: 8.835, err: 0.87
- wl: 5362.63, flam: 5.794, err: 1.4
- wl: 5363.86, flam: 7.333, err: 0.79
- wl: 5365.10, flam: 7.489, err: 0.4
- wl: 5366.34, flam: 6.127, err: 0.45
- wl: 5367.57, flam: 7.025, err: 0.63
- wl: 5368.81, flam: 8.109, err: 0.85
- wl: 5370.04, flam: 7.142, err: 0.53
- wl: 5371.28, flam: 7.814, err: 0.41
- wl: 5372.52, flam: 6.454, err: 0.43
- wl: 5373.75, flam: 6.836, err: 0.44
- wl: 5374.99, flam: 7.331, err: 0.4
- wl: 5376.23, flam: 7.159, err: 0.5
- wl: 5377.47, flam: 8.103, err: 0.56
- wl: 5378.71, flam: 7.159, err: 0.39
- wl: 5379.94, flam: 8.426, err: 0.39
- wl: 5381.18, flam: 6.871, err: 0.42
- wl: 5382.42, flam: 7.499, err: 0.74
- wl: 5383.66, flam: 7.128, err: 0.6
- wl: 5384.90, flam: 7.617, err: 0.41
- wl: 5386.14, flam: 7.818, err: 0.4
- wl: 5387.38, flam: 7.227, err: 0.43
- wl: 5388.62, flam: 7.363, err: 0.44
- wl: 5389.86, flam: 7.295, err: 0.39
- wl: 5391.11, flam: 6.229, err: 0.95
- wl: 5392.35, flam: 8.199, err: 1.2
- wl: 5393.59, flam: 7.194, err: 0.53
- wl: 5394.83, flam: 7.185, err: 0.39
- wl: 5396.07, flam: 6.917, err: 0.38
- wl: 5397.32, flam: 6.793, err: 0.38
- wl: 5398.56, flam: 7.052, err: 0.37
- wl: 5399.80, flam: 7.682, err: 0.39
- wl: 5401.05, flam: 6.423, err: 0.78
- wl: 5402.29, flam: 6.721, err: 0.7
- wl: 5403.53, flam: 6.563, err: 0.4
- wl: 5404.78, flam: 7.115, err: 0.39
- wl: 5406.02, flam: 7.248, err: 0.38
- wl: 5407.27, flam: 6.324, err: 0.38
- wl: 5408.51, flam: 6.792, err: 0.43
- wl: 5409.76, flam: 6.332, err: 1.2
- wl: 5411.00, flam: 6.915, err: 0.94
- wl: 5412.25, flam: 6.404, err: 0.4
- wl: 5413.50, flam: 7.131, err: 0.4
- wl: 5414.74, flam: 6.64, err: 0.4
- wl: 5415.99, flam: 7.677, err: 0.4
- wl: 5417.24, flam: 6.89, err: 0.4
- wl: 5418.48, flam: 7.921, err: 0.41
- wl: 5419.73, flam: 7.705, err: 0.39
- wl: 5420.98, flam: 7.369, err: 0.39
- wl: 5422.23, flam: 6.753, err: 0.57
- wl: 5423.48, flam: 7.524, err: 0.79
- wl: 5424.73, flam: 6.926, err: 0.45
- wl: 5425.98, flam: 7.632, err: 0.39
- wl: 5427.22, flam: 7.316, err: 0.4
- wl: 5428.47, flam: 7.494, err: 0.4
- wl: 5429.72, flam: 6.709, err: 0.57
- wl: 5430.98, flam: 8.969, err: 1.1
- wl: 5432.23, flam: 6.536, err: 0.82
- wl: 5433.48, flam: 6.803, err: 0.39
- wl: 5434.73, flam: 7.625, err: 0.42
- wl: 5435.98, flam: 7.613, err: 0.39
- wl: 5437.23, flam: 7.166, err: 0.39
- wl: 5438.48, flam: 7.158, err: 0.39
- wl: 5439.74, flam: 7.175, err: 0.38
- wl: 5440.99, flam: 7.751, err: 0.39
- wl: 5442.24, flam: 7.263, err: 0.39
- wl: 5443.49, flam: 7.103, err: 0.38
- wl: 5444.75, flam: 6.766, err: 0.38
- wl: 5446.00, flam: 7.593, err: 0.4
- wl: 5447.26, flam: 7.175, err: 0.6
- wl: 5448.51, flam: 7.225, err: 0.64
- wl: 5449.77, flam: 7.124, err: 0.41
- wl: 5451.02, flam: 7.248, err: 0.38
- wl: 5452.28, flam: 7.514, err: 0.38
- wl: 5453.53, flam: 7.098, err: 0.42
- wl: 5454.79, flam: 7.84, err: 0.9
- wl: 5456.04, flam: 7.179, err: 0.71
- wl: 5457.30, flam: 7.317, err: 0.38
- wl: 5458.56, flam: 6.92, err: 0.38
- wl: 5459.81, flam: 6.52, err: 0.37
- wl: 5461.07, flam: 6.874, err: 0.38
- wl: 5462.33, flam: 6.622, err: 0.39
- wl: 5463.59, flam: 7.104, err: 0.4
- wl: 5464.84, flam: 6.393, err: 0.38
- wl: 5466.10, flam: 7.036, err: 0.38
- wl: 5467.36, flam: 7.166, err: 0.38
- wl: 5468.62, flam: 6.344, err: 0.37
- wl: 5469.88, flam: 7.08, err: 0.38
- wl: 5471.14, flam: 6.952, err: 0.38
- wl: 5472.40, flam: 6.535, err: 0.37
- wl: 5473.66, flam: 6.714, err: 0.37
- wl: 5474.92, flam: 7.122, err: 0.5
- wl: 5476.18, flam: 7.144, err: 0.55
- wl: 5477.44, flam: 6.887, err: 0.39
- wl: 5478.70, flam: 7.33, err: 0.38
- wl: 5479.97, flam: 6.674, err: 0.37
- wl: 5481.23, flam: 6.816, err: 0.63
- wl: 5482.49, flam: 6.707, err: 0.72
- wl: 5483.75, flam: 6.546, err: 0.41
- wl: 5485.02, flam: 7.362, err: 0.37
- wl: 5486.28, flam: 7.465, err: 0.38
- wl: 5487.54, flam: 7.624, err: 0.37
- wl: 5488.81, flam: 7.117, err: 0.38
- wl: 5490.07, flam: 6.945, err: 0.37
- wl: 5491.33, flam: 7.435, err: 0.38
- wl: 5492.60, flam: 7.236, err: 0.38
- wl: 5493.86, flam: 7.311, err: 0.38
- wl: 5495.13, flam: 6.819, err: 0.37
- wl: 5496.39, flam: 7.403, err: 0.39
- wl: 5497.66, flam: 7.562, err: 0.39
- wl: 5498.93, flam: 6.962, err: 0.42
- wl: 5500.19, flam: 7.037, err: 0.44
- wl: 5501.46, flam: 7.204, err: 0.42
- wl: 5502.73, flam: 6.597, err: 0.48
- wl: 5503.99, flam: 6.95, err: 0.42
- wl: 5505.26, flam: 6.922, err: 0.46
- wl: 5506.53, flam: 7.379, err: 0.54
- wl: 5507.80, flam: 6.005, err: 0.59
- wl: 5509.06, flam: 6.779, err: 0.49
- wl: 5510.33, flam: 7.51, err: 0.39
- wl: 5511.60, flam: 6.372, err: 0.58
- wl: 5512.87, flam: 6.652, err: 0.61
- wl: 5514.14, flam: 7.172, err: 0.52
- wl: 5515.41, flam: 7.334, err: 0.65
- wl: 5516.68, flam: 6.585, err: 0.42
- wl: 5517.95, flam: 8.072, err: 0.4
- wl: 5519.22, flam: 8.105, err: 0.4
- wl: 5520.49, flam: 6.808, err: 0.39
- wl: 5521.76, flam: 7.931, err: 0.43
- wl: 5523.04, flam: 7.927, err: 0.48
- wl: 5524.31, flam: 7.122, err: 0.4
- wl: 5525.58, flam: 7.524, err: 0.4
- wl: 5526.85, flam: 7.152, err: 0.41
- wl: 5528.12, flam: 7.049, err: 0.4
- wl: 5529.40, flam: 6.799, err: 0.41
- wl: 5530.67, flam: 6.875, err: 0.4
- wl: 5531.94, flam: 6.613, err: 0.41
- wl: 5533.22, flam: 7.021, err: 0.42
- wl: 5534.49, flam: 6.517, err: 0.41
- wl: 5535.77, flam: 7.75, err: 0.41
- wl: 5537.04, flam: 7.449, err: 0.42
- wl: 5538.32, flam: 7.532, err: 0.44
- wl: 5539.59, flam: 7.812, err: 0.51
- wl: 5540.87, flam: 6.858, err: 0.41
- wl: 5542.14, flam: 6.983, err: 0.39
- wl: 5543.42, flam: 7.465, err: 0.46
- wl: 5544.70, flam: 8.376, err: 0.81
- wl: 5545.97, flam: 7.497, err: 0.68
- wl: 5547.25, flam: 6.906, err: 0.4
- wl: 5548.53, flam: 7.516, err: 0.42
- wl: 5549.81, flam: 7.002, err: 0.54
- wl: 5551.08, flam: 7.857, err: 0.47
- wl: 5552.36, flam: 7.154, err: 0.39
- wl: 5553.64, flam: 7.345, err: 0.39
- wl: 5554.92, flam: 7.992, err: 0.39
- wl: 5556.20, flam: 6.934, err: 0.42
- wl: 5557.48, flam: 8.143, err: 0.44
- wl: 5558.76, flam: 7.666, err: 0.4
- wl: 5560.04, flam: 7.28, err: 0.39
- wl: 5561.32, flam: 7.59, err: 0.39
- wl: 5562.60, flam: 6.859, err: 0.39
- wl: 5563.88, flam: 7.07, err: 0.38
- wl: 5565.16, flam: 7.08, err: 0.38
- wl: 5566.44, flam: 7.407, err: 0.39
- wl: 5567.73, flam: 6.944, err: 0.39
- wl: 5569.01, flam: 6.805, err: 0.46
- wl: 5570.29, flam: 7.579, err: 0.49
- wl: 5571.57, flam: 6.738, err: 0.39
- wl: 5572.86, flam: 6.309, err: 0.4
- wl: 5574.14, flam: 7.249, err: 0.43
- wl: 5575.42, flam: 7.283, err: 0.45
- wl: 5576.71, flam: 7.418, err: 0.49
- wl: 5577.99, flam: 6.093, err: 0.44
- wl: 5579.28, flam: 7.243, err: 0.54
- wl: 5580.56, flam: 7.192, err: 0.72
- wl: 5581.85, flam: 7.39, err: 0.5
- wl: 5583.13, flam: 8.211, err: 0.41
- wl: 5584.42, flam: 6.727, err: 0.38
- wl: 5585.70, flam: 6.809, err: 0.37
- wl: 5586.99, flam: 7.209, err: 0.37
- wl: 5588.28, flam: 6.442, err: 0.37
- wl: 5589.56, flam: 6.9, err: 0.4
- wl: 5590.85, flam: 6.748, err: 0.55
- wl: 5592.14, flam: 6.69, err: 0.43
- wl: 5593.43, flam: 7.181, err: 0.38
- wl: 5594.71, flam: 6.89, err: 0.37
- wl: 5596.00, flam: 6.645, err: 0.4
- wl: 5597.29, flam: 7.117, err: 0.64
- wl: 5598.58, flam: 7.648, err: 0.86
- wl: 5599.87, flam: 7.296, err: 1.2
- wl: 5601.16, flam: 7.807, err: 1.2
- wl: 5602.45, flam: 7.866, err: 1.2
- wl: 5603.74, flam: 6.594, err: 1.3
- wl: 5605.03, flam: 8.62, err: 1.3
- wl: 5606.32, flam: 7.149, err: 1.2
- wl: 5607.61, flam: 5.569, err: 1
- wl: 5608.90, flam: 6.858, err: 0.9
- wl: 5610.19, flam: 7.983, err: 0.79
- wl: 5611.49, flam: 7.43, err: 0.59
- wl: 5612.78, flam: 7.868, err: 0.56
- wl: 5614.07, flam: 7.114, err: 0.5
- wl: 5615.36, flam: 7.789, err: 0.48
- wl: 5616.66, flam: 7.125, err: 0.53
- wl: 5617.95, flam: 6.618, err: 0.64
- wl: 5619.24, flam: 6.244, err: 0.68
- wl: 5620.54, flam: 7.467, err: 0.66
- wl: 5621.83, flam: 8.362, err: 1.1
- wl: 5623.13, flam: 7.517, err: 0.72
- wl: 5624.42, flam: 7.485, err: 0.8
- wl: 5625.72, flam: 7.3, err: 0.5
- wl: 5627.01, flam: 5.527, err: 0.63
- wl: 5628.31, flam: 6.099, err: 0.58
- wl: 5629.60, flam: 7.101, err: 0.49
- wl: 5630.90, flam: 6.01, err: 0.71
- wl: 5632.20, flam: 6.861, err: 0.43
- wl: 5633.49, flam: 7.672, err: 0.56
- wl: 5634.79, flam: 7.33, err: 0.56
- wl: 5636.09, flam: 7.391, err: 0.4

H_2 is -2.14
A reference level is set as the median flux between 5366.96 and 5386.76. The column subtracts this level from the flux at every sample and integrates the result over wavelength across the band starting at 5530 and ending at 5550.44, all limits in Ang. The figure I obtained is 0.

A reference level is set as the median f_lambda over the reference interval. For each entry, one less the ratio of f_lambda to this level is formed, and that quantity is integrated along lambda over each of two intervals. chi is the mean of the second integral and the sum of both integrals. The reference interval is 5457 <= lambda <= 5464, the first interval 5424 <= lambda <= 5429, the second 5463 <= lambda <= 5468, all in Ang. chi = -0.18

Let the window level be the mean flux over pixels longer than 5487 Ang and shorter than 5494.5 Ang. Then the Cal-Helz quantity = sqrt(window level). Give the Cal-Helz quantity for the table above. 2.70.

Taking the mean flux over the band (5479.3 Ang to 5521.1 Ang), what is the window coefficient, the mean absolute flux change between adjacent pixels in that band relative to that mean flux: 0.066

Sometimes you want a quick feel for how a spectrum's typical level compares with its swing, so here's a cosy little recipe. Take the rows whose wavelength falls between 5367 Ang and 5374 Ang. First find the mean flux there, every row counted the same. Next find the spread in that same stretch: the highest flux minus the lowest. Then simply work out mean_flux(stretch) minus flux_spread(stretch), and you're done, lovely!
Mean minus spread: 5.6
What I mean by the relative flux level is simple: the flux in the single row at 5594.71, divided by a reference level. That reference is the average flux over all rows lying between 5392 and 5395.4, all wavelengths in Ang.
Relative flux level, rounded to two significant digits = 0.92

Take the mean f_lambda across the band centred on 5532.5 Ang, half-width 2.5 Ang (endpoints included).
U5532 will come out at 6.8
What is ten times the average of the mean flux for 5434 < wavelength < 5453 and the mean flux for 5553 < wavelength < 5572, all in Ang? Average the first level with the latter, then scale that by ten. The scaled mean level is 73.0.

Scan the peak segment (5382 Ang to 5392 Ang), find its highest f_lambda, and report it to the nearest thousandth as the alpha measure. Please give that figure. 7.818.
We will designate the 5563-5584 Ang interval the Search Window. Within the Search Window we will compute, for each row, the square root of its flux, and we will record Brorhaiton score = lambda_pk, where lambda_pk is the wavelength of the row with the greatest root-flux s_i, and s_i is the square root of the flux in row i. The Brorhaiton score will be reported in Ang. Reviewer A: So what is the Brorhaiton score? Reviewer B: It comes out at 5583.13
